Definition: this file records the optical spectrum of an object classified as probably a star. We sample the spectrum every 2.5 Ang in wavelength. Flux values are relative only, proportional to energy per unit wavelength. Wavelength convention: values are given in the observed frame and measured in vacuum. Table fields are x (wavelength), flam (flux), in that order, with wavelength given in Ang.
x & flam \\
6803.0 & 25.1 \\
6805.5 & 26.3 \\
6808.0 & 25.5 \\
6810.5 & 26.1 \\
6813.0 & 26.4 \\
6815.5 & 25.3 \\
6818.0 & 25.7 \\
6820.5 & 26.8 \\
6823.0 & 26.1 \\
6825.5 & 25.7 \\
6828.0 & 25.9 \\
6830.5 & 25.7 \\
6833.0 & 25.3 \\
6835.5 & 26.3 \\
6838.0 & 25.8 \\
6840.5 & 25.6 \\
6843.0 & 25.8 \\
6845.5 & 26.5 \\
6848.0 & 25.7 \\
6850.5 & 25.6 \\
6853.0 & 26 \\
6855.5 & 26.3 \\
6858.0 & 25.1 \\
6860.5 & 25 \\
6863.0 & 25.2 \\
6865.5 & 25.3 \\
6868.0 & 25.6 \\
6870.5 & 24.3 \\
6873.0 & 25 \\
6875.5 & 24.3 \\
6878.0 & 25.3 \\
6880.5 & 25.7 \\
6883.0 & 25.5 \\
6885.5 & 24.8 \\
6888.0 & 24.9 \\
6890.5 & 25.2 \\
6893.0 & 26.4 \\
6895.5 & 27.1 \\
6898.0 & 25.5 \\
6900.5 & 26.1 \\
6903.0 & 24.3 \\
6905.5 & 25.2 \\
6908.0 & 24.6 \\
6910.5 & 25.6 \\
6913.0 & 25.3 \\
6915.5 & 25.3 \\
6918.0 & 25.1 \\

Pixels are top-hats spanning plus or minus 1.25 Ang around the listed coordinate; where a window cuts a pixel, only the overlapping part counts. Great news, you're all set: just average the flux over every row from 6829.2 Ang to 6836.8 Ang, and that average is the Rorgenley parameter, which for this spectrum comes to 25.8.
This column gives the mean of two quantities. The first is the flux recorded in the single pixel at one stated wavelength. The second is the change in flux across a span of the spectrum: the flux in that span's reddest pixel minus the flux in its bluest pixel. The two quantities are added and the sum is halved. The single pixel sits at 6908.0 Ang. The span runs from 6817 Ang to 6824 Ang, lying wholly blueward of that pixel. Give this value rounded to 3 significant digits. 12.5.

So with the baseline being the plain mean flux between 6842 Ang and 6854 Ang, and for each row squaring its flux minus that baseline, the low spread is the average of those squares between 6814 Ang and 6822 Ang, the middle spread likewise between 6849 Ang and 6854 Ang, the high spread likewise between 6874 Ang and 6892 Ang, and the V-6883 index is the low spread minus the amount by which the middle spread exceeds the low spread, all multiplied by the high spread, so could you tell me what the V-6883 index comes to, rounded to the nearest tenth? 0.6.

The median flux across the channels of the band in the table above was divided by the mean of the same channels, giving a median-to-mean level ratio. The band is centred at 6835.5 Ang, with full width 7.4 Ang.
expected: 1.00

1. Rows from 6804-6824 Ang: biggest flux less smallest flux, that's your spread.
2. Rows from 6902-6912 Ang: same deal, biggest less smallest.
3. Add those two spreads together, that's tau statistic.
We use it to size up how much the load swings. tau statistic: 2.80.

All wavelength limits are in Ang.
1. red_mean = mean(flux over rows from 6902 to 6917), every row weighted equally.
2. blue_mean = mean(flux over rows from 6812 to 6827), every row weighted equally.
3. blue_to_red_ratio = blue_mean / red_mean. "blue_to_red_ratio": 1.04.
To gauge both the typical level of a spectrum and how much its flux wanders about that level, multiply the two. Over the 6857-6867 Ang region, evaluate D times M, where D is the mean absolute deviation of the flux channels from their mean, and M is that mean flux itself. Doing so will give 2.5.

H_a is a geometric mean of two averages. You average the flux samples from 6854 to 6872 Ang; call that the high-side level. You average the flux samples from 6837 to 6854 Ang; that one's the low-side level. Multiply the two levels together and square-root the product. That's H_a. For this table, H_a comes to 25.6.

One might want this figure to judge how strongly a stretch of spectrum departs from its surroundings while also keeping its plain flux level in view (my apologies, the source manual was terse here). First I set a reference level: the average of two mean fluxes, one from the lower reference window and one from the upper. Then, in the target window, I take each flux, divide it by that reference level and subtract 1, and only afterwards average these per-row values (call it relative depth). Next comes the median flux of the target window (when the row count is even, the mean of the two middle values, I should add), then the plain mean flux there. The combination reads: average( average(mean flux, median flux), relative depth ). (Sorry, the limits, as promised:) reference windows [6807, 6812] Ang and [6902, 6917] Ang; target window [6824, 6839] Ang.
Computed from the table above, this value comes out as 12.89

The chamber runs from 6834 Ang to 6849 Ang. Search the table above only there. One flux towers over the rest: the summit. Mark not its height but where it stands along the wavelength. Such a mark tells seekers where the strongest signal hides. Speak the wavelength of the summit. 6845.5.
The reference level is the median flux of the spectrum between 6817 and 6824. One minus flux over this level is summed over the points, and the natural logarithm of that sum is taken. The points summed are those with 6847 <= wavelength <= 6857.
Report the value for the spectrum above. -3.49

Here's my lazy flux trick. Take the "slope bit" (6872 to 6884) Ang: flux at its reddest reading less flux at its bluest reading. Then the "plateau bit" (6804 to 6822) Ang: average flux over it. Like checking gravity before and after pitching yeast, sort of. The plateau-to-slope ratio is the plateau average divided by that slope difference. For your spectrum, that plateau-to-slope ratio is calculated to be 52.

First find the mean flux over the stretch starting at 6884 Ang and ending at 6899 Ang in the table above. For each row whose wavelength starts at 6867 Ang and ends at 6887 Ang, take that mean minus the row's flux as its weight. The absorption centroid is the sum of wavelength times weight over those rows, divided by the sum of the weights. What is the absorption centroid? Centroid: 6875.8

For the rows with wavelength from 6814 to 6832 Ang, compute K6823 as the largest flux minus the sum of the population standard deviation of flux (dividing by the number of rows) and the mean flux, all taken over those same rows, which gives 0.48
